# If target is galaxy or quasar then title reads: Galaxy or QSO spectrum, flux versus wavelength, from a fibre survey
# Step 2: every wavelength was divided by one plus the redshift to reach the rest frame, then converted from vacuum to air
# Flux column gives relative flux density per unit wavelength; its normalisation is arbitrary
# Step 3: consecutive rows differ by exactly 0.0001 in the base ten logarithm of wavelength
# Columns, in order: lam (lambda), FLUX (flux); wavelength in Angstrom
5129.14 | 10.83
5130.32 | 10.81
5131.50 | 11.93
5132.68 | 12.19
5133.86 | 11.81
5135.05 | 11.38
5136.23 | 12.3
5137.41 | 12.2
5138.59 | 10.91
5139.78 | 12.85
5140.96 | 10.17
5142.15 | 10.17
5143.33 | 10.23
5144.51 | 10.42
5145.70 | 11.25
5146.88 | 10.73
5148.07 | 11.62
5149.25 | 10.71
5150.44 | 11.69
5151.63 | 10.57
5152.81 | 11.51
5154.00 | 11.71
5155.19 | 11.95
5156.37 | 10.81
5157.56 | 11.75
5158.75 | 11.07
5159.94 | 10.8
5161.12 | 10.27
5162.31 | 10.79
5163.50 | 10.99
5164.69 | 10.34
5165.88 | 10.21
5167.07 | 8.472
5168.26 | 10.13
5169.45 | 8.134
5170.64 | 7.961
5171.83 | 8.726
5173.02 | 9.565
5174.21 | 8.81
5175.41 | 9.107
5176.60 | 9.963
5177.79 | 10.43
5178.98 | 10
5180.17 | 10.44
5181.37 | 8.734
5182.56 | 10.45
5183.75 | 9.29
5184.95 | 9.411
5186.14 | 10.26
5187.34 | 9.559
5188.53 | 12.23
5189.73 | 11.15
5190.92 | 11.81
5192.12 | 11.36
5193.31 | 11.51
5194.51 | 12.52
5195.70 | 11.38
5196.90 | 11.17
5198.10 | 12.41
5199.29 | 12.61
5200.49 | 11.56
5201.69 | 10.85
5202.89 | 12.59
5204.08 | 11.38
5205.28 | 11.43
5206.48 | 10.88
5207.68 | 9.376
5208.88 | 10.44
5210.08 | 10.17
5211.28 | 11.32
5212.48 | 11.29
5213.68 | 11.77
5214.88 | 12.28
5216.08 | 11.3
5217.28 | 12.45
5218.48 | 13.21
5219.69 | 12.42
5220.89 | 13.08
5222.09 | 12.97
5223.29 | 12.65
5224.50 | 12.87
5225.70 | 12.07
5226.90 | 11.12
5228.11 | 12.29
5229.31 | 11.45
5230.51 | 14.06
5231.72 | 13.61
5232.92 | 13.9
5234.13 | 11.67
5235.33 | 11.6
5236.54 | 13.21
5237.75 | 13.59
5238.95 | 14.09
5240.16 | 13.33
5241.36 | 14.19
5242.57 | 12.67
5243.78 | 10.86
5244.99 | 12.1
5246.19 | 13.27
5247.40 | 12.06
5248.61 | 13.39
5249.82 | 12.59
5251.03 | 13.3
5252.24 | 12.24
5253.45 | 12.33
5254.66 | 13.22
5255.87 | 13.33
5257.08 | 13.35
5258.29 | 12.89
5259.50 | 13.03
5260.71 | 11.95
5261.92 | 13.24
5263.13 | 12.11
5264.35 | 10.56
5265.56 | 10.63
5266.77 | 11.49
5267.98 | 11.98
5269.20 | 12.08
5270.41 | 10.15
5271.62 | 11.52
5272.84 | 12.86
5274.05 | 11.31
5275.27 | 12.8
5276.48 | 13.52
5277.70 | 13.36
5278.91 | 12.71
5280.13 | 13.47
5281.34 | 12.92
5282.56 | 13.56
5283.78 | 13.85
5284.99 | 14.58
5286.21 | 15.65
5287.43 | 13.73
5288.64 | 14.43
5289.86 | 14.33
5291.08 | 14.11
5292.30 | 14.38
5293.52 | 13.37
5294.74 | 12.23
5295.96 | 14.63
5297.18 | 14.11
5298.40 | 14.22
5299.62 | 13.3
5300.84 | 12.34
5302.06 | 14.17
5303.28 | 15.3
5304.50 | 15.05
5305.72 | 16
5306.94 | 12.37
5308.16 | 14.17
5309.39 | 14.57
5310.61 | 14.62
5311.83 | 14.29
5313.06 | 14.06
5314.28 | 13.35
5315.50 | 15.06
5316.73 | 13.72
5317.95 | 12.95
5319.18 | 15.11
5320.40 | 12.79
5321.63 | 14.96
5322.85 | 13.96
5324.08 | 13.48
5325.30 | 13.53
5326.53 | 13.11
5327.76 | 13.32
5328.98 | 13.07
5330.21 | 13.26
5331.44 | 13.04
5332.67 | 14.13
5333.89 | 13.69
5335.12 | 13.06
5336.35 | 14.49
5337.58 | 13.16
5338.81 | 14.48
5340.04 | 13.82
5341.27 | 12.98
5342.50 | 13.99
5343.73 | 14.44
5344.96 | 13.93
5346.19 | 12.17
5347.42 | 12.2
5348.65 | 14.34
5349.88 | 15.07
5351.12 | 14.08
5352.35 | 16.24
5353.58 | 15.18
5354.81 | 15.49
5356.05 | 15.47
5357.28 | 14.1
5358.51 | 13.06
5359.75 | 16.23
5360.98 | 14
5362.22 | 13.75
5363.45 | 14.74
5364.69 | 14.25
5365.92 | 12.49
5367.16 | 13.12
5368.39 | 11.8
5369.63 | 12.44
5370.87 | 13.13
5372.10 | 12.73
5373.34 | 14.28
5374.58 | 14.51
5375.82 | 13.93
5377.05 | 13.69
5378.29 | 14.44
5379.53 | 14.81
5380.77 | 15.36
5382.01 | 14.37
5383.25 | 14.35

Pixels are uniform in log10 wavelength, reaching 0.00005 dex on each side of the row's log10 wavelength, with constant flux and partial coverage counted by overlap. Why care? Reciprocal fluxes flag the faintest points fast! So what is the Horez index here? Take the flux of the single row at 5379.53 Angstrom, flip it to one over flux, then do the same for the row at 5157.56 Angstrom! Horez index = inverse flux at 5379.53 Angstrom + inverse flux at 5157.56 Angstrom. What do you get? 0.153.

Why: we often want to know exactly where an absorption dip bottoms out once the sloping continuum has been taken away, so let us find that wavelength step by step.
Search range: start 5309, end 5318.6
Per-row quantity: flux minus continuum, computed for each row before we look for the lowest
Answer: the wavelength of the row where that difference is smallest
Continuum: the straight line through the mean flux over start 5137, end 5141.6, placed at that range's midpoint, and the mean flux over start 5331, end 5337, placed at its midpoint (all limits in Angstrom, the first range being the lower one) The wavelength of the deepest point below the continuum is 5317.95 Angstrom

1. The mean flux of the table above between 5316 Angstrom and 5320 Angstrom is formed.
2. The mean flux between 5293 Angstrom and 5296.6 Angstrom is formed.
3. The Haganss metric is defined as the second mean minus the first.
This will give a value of -0.5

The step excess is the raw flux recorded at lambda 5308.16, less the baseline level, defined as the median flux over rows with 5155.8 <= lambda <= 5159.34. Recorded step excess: 3.1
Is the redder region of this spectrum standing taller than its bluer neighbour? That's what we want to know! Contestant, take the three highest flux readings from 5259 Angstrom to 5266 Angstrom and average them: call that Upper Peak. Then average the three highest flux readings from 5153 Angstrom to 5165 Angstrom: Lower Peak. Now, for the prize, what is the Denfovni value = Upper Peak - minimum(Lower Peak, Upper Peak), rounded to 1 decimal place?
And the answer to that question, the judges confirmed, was 1.0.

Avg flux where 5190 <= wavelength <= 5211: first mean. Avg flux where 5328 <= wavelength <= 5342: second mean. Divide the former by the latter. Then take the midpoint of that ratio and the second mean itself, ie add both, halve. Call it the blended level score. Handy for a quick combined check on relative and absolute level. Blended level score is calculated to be 7.2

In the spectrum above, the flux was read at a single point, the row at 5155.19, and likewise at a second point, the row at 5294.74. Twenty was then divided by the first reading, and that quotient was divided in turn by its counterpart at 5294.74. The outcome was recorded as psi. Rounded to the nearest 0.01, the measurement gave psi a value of 0.14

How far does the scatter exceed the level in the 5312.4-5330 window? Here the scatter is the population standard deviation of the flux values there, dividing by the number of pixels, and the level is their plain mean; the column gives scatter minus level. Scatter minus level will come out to -13.0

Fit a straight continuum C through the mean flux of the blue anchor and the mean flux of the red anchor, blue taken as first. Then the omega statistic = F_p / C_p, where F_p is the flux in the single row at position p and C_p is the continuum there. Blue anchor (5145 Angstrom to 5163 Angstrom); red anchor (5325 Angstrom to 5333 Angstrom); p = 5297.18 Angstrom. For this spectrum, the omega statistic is 1.09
